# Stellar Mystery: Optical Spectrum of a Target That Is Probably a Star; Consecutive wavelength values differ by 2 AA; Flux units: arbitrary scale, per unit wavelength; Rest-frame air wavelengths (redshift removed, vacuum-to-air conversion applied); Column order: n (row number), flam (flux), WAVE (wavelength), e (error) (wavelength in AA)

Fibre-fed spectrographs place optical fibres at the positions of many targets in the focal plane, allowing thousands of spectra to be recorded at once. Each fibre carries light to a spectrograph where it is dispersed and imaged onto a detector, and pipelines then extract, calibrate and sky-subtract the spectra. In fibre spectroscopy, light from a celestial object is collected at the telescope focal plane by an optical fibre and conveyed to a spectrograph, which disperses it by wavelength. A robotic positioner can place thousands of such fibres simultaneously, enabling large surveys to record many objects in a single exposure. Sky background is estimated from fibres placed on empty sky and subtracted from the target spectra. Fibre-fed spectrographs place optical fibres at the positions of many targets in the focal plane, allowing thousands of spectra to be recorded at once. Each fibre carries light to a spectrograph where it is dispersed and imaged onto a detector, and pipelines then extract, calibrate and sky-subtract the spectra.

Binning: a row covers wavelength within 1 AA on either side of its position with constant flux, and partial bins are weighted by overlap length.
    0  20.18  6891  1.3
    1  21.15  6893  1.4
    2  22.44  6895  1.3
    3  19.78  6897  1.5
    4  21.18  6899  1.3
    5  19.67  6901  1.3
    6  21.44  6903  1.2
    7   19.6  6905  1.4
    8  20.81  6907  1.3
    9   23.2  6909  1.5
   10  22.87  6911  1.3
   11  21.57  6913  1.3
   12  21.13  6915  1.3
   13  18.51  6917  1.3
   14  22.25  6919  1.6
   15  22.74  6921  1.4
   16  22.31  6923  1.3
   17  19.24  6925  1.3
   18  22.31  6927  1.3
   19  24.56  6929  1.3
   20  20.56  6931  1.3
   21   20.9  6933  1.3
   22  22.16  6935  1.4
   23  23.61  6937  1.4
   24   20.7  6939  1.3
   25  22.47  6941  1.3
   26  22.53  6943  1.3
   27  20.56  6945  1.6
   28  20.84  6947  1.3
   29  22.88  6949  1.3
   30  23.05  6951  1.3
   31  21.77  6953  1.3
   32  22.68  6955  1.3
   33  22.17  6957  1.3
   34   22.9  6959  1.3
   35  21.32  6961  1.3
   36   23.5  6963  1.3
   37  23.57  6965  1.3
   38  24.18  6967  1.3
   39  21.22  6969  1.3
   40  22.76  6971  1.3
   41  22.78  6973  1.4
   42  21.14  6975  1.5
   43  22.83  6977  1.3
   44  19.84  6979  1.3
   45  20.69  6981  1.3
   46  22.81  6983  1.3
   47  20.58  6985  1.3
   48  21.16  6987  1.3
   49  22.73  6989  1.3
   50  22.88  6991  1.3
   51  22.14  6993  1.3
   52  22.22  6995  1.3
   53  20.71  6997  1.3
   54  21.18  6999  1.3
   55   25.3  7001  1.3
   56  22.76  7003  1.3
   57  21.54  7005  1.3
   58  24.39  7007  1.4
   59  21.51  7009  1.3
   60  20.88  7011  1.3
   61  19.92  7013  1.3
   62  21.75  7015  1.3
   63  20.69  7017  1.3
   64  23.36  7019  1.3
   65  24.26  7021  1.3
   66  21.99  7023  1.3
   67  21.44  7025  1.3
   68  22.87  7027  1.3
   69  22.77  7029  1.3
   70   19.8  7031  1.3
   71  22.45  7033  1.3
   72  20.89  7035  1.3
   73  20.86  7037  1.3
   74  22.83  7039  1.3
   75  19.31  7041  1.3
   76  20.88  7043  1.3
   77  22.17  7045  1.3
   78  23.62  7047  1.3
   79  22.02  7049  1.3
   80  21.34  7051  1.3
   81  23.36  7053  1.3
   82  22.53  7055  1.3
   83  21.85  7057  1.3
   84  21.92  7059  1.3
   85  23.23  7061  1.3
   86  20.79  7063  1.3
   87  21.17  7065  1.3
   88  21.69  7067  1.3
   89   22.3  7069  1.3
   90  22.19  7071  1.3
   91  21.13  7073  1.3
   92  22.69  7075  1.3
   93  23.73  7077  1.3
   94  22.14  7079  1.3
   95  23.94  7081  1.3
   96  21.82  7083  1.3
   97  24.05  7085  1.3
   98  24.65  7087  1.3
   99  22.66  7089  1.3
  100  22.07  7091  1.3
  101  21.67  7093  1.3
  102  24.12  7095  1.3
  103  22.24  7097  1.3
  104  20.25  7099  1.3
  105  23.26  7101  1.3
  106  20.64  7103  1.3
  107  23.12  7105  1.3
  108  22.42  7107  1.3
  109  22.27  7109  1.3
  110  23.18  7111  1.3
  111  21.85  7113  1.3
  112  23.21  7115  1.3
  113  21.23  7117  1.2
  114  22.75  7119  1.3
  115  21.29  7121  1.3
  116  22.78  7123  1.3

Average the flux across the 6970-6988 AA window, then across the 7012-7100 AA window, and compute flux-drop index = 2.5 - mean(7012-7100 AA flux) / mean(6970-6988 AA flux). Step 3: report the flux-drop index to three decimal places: 1.477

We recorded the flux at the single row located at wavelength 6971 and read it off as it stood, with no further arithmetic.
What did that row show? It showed 22.76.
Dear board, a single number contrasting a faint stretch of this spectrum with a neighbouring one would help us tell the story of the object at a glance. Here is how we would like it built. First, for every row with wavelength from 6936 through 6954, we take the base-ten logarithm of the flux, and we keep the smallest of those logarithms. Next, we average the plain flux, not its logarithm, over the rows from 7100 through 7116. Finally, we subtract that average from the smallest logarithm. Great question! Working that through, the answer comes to -21.2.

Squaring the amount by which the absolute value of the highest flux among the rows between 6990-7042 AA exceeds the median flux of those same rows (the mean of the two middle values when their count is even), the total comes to 12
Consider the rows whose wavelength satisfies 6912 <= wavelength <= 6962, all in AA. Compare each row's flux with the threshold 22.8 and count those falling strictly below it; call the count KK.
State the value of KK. 20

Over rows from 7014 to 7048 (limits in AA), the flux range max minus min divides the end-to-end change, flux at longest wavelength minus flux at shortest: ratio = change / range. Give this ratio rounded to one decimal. 0.4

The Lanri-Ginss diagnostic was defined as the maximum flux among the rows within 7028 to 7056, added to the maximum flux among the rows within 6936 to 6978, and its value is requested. 47.8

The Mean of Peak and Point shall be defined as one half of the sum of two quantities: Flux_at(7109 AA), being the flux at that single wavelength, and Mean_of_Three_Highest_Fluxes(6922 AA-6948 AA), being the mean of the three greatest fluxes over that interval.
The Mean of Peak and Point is 22.9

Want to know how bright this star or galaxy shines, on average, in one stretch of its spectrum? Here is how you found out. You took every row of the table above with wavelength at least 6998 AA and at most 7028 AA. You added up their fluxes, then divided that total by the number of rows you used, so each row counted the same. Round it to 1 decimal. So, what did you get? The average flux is 22.3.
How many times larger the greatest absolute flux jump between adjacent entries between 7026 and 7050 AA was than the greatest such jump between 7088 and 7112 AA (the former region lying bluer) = 1.17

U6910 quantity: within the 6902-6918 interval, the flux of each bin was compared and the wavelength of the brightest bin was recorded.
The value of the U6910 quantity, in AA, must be 6909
